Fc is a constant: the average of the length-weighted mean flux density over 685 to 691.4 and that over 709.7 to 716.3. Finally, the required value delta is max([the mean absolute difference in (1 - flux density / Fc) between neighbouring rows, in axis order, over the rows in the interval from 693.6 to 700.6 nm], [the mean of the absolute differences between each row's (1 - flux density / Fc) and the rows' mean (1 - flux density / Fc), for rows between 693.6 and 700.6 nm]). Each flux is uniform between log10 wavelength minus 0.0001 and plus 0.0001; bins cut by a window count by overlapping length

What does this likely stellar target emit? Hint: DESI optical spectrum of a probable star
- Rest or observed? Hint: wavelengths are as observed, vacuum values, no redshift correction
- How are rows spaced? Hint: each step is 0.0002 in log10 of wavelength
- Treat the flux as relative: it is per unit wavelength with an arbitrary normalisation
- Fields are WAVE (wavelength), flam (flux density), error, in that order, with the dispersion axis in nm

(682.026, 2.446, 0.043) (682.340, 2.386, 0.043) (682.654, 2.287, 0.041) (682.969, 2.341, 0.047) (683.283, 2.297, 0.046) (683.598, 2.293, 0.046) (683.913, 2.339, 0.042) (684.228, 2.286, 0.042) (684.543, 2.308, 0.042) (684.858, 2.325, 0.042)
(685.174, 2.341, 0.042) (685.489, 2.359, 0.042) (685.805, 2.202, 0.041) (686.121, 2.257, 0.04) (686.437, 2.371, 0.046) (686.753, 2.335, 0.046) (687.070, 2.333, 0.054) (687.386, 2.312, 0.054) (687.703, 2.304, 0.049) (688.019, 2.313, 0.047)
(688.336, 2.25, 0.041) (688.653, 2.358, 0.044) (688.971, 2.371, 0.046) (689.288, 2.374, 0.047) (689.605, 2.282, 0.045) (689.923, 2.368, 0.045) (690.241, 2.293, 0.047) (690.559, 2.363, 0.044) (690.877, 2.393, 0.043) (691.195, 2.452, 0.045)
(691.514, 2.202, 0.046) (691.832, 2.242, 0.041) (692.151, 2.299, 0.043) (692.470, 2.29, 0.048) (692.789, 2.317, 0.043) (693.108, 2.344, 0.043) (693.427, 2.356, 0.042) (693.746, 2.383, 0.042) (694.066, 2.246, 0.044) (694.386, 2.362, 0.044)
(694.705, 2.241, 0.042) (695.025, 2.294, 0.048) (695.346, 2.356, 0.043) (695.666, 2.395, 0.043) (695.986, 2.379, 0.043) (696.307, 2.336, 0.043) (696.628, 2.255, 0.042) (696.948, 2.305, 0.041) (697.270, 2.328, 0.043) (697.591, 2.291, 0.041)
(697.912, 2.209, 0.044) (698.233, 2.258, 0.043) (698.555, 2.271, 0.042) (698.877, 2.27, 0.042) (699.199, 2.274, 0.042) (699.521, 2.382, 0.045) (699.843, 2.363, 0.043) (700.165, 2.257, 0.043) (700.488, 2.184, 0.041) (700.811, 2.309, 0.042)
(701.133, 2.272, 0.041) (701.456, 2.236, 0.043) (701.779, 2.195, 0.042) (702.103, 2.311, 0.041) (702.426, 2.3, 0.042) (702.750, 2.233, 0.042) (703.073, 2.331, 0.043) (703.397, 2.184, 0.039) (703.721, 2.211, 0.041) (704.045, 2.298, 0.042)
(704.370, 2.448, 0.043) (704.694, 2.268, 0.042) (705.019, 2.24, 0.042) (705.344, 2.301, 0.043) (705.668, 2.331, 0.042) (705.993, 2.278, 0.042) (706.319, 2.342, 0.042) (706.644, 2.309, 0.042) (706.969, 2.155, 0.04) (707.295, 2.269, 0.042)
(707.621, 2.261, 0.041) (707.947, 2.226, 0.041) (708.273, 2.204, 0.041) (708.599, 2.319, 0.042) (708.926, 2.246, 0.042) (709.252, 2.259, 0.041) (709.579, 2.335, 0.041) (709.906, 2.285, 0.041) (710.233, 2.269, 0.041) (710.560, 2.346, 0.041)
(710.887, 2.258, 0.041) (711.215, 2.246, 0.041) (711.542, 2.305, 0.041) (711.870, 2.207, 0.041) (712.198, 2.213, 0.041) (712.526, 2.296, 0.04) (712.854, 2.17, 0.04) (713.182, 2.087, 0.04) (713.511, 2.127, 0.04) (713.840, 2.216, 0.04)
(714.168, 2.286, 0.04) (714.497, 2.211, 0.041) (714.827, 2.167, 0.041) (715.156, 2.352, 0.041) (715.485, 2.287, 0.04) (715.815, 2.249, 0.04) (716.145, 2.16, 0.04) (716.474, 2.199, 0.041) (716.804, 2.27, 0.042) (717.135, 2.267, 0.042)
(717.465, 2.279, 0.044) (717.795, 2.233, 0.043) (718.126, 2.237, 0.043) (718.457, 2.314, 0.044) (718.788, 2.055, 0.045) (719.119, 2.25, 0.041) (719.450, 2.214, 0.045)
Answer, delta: 0.0257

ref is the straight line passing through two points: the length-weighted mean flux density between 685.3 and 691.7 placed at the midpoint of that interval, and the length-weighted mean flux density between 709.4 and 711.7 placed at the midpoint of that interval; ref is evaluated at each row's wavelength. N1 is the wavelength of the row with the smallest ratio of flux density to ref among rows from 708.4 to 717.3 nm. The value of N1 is 713.182 nm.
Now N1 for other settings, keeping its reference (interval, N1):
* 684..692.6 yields 685.805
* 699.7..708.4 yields 706.969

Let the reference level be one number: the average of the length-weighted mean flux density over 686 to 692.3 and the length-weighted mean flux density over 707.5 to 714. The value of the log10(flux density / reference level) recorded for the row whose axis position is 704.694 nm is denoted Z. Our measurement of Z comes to -0.003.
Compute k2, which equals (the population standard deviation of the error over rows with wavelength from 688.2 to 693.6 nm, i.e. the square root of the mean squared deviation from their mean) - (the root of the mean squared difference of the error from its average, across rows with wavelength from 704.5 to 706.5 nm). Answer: 0.0016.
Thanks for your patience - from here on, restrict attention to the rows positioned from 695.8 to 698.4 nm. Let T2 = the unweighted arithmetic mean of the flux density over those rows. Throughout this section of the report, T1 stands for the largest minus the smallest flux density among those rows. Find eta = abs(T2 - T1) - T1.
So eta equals 1.96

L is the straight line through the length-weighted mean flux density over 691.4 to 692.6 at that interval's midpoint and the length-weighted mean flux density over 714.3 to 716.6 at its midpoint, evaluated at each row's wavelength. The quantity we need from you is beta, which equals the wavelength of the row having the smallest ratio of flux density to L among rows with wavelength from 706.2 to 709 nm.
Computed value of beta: 706.969 nm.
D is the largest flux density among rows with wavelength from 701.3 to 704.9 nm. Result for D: 2.448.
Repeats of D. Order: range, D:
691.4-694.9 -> 2.383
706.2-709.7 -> 2.342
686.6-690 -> 2.374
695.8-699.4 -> 2.379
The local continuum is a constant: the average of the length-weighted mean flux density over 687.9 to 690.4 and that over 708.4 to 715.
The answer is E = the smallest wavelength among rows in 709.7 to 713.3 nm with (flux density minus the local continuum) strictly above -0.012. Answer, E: 709.906 nm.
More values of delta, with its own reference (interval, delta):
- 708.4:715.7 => 0.0298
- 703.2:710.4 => 0.0290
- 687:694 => 0.0226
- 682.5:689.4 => 0.0180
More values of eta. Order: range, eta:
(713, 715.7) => 1.69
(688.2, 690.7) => 2.08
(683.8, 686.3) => 1.99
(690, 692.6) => 1.82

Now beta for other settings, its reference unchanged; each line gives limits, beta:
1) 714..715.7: 714.827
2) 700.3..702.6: 700.488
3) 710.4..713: 712.854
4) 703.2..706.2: 703.397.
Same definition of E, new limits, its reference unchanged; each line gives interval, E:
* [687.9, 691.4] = 688.019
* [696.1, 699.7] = 696.307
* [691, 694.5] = 691.195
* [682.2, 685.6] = 682.340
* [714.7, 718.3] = 715.156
